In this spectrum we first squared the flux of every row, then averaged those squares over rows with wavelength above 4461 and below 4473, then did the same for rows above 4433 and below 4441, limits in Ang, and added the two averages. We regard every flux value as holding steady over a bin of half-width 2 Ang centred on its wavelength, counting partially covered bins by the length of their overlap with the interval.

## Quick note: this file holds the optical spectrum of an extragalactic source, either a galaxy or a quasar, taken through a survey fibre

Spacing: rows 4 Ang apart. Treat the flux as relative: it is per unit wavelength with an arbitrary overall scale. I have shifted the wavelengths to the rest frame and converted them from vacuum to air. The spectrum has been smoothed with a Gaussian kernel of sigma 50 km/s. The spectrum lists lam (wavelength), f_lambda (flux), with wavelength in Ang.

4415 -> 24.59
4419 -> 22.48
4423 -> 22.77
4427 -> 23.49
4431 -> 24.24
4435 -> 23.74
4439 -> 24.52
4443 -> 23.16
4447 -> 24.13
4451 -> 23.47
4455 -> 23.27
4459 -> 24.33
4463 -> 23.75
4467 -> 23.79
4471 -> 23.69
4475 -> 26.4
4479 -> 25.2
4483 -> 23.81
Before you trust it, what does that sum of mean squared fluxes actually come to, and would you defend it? 1146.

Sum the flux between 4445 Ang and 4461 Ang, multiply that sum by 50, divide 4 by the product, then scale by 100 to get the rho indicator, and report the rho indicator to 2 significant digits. 0.084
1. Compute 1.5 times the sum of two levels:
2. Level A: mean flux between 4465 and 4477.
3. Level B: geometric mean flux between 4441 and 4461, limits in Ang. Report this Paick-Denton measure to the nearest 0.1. 72.4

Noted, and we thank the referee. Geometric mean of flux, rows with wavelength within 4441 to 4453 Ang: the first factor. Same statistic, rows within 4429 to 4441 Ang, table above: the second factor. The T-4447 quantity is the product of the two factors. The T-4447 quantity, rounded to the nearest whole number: 570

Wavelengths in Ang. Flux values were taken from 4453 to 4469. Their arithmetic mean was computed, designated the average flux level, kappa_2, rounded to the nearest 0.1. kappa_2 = 23.8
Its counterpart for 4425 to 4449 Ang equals 23.9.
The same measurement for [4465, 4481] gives 24.8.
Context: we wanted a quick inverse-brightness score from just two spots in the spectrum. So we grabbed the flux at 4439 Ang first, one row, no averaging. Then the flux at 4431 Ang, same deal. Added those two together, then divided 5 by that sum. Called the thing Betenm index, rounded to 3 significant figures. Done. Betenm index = 0.103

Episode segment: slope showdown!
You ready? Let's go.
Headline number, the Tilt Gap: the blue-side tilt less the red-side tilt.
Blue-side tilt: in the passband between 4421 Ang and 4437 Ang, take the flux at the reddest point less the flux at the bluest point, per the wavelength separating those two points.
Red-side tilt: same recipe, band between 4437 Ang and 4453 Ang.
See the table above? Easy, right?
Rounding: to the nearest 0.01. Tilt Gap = 0.17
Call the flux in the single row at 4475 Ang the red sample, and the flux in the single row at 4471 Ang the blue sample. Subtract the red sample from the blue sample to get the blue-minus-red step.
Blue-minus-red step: -2.7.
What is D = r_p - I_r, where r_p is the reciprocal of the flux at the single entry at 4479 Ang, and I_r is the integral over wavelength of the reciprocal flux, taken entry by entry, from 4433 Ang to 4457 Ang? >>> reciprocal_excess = -0.97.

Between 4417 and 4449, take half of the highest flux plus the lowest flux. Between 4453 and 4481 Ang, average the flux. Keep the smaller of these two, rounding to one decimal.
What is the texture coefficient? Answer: 23.5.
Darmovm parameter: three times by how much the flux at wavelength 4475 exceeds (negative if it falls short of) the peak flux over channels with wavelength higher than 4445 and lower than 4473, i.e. 6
